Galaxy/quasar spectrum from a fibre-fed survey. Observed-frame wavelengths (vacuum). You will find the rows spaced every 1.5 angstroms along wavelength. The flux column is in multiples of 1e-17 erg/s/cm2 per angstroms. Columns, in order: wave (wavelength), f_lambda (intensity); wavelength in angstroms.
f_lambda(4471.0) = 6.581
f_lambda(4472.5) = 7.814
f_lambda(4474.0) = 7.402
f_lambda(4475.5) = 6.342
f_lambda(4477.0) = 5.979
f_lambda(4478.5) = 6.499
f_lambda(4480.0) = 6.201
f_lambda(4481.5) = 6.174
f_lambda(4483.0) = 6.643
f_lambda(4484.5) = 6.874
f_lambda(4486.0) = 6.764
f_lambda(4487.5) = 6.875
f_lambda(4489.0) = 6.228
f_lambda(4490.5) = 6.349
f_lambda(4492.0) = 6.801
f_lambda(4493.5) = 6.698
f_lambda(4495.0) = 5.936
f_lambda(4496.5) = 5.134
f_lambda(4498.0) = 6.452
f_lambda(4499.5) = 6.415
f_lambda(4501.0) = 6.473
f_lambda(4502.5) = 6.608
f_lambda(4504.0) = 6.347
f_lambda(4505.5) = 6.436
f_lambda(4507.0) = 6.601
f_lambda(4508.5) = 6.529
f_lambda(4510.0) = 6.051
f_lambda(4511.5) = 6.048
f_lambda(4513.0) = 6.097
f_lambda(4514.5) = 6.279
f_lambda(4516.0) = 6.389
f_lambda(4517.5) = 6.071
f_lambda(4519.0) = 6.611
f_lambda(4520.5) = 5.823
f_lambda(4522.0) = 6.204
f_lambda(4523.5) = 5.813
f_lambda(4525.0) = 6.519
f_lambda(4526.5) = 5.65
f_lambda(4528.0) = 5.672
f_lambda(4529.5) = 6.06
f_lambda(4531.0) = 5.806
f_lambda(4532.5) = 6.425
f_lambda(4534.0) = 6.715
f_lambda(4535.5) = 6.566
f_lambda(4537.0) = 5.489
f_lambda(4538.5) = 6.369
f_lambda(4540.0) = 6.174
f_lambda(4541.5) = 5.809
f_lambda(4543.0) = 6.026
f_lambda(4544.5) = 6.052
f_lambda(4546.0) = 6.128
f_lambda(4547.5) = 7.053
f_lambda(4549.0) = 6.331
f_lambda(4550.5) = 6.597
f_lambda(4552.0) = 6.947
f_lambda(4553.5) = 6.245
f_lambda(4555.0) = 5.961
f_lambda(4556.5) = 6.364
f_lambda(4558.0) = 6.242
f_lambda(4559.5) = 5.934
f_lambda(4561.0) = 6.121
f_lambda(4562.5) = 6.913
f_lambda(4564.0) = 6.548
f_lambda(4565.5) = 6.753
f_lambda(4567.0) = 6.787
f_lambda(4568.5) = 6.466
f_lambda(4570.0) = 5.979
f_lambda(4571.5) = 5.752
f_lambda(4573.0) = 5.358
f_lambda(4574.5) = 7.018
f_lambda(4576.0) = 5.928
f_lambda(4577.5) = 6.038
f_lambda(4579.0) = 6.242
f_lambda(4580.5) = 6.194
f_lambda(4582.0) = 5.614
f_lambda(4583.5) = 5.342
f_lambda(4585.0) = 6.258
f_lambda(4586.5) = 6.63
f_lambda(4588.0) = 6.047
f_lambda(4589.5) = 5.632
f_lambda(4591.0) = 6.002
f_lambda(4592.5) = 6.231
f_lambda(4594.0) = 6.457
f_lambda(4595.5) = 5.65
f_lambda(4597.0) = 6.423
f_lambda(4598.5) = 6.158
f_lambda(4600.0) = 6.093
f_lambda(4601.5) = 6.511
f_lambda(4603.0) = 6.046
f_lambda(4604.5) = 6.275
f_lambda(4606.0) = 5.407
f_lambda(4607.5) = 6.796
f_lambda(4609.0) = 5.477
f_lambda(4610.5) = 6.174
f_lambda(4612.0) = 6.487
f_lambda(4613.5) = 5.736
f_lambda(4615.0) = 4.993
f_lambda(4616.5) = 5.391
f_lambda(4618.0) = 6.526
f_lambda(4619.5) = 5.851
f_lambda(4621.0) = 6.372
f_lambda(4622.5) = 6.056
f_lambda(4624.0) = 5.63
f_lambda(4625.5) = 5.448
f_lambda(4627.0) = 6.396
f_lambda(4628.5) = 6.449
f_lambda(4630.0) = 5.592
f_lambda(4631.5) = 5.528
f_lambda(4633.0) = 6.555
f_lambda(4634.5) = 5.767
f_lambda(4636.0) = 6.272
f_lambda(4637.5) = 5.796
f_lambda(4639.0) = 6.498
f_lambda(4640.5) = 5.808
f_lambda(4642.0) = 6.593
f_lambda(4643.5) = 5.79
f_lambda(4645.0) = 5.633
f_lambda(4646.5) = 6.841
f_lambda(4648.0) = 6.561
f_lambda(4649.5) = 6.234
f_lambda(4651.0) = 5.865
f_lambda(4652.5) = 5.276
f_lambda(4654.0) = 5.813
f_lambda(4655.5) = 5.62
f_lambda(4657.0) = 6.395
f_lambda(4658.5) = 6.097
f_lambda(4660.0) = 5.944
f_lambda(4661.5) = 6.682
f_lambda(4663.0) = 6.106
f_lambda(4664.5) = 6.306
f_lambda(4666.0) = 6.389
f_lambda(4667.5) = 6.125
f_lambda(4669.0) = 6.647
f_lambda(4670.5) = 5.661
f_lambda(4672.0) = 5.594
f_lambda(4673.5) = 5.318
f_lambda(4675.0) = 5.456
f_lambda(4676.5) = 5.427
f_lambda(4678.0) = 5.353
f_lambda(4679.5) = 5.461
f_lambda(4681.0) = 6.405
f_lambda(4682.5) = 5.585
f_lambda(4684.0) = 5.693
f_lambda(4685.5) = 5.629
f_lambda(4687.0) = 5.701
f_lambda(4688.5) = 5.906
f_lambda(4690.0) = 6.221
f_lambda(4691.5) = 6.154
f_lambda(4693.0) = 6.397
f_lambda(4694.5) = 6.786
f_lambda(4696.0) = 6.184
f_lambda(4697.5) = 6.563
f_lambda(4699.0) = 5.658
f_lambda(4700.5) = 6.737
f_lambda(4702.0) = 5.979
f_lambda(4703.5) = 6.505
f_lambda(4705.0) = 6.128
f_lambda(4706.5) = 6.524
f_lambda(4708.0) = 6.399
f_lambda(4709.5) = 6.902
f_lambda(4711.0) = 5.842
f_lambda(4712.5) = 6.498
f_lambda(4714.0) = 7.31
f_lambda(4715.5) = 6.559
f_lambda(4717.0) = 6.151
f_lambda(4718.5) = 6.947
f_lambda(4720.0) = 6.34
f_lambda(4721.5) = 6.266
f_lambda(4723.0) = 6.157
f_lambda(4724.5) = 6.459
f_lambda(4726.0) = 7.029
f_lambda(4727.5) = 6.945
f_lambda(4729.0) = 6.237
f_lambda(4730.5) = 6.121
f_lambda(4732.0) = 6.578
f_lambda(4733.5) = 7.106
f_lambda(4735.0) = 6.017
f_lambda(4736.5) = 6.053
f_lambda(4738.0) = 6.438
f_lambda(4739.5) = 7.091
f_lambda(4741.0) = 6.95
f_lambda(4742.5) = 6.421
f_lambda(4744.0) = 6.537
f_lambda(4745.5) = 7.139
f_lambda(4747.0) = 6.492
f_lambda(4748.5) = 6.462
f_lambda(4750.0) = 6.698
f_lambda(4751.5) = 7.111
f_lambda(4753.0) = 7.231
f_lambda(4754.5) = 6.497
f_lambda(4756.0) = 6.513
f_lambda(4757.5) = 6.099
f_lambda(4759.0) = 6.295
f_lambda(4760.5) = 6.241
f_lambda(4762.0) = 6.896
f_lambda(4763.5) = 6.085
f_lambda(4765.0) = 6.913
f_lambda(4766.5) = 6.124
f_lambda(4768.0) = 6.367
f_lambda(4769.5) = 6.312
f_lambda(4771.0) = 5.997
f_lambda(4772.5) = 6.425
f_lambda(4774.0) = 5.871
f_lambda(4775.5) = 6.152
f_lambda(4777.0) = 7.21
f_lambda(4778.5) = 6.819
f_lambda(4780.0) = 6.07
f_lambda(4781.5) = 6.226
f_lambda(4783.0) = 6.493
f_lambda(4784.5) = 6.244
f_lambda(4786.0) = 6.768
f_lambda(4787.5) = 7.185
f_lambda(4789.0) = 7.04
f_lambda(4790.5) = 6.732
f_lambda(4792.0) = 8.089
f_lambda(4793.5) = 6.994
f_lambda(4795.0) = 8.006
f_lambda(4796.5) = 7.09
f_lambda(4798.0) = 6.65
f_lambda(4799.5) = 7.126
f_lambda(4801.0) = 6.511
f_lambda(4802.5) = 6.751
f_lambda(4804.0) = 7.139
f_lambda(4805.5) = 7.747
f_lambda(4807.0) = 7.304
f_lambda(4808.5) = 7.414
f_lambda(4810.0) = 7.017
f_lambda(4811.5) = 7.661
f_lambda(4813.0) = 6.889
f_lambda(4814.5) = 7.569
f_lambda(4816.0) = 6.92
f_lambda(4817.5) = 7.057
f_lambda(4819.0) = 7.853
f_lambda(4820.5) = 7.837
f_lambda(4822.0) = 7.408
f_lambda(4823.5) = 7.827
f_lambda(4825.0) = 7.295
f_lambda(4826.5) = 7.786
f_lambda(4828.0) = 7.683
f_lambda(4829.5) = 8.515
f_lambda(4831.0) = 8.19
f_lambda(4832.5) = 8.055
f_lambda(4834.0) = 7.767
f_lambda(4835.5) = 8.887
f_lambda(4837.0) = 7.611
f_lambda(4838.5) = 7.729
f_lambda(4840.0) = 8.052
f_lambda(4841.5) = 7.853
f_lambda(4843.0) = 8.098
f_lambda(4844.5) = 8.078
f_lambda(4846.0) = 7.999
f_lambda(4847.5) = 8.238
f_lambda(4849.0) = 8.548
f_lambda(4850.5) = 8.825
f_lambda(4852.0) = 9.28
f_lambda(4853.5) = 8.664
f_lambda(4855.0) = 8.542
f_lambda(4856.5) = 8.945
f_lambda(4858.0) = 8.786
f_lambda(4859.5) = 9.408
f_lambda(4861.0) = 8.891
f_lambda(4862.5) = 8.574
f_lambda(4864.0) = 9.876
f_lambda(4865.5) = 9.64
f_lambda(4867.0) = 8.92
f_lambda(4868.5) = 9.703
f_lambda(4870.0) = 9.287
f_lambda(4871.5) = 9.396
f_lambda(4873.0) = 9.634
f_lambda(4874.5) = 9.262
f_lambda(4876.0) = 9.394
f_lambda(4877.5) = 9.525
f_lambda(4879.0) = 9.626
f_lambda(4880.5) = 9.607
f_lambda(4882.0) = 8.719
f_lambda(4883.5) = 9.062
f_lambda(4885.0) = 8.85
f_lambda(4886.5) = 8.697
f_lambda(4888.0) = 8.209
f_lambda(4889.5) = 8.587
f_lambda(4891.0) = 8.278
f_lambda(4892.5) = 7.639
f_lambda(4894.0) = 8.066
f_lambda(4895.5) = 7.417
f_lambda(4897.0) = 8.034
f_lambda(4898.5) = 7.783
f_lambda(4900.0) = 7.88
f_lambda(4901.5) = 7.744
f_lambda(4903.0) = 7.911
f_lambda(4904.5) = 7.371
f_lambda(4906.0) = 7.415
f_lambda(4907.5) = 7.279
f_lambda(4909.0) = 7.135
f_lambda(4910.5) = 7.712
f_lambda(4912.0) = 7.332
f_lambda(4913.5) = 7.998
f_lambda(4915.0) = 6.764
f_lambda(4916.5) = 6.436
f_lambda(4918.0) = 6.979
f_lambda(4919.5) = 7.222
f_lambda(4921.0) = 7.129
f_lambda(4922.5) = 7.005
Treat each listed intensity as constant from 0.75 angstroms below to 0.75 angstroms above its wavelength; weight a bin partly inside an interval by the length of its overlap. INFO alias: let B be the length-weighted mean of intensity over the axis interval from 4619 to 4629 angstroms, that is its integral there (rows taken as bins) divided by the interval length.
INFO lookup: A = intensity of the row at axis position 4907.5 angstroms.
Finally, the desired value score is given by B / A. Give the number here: 0.83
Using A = 7.279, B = 6.0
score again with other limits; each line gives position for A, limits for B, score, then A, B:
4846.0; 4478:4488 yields 0.82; 7.999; 6.6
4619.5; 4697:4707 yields 1.07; 5.851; 6.3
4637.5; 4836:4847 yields 1.37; 5.796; 7.9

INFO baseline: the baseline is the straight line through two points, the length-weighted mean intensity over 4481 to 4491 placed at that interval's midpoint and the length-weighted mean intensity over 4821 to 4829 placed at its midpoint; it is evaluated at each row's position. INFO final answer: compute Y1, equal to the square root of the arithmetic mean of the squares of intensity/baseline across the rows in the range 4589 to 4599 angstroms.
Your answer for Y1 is 0.881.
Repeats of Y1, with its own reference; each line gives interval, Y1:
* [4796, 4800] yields 0.922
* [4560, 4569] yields 0.968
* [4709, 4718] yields 0.901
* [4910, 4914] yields 0.972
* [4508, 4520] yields 0.940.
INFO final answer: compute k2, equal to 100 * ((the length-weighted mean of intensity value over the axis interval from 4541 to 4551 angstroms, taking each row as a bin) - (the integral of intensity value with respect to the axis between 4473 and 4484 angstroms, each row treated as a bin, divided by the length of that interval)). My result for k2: -21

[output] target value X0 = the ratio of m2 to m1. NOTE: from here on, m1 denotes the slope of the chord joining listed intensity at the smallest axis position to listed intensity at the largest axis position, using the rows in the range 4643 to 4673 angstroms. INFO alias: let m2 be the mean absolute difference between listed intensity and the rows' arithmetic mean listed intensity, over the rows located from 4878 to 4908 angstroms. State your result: -84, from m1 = -0.007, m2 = 0.58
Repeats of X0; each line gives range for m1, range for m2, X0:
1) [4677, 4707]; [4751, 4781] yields 9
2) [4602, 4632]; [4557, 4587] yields -21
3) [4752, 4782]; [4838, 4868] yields -14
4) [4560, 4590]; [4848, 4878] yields -22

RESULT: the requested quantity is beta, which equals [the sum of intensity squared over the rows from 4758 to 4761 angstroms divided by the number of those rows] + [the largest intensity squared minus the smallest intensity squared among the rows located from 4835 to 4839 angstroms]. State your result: 60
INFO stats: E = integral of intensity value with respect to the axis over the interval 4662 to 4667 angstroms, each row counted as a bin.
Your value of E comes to 31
